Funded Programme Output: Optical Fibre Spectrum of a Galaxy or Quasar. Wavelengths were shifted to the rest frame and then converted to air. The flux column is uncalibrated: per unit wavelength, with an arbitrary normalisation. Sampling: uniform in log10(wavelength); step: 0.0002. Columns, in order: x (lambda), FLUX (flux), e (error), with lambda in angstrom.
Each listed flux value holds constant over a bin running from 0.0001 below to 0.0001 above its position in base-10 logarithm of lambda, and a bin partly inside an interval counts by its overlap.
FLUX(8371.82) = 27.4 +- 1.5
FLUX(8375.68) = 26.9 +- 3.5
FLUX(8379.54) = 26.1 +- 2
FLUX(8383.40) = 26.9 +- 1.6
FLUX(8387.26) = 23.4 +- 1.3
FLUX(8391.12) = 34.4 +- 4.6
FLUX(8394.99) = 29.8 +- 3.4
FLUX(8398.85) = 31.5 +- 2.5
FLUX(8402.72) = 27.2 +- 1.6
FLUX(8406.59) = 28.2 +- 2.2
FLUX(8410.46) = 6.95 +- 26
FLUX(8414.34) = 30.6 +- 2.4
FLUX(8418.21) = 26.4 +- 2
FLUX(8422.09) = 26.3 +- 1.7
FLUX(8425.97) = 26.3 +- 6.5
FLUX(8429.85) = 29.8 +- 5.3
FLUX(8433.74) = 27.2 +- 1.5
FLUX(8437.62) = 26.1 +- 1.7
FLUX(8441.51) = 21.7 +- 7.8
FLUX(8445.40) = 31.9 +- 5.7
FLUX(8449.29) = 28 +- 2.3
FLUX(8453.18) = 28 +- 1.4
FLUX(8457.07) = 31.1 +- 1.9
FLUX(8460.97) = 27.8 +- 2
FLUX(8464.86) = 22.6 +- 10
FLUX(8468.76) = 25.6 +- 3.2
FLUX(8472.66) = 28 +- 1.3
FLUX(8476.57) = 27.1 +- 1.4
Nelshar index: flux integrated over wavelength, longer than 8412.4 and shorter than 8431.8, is 541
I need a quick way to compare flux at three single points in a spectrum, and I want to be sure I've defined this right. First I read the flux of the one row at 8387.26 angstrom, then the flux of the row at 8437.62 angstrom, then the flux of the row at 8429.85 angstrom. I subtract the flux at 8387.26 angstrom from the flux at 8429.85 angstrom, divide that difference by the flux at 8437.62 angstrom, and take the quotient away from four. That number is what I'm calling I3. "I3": 3.75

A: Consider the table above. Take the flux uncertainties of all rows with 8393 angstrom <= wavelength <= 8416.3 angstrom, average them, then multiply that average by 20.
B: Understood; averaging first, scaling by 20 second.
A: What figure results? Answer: 127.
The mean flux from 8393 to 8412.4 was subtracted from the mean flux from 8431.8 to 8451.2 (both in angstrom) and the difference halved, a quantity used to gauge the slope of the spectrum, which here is 1.1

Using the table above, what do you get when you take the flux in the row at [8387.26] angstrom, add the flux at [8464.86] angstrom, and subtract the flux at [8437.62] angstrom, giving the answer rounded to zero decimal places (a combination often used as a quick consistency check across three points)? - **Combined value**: 20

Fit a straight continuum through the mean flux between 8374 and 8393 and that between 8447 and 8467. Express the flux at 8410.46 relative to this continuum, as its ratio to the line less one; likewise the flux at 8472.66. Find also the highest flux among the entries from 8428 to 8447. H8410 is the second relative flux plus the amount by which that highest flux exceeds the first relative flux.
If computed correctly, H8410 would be 33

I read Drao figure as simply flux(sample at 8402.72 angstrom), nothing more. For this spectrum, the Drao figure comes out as 27.2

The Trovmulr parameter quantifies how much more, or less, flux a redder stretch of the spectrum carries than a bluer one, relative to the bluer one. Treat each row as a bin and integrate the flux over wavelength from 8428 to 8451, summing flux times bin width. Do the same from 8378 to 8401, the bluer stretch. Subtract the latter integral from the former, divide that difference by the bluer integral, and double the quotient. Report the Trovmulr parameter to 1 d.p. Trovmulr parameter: -0.1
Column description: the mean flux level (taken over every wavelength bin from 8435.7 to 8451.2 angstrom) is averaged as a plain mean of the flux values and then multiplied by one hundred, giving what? 2692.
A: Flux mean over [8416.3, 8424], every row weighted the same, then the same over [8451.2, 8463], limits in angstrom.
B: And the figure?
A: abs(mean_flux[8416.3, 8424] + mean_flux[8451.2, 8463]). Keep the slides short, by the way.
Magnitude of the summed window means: 55.3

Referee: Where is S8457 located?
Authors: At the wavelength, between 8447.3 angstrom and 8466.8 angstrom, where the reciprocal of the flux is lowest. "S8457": 8457.07 angstrom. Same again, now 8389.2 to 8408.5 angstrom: 8391.12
